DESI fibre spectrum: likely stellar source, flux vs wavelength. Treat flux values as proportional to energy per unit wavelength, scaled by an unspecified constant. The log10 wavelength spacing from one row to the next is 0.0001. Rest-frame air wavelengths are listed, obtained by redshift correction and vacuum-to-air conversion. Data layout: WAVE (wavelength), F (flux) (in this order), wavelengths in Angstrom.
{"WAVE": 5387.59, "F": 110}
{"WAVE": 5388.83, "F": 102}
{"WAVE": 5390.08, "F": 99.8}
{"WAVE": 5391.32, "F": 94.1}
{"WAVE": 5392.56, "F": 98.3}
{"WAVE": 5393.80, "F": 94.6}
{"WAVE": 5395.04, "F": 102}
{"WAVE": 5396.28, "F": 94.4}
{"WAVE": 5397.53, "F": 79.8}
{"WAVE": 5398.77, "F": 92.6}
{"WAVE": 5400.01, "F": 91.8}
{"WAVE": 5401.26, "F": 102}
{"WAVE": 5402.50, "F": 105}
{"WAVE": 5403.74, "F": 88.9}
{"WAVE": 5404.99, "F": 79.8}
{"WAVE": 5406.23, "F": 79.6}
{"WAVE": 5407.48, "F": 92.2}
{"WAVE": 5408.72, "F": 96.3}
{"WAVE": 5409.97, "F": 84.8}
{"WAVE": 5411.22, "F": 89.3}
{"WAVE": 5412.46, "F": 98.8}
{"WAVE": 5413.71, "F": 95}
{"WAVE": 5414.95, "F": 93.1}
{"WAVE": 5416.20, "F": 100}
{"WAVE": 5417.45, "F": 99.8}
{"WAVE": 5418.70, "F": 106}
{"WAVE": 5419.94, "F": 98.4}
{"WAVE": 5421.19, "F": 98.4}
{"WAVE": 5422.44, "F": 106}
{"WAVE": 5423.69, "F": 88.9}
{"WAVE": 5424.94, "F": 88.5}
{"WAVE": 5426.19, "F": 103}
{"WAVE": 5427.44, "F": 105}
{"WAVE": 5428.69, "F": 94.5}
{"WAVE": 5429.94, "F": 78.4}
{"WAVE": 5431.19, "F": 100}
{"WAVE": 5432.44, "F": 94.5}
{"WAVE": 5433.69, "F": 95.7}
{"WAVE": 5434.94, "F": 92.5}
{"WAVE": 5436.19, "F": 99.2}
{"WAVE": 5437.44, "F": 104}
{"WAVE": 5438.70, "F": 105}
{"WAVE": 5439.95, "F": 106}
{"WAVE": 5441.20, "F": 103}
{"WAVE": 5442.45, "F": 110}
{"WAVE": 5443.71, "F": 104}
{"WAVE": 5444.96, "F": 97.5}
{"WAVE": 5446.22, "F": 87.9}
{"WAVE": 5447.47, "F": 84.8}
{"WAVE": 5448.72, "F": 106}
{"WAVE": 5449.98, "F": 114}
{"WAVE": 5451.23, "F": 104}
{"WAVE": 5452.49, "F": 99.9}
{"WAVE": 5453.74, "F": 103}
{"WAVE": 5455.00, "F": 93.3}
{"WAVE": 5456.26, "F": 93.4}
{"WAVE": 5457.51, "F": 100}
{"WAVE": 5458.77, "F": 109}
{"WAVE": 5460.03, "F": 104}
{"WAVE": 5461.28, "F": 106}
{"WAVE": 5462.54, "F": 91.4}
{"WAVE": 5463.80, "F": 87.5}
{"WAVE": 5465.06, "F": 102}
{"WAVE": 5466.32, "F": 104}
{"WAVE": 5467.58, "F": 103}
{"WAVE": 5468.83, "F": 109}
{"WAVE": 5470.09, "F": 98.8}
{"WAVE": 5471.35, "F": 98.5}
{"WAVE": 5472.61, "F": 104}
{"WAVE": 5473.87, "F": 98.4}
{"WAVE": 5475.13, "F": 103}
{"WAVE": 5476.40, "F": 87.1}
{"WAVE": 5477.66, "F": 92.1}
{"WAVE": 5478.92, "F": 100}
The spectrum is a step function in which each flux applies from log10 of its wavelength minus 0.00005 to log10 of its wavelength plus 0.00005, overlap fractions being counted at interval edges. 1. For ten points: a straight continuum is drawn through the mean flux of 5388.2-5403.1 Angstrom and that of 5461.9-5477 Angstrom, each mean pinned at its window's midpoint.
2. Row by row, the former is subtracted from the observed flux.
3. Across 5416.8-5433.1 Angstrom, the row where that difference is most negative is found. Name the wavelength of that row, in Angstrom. 5429.94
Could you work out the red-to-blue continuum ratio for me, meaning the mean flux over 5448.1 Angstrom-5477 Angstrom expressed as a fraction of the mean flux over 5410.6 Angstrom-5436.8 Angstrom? 1.05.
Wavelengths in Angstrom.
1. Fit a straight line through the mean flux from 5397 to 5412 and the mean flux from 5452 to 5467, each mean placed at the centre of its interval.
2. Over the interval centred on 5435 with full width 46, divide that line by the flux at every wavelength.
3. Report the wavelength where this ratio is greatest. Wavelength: 5429.94 Angstrom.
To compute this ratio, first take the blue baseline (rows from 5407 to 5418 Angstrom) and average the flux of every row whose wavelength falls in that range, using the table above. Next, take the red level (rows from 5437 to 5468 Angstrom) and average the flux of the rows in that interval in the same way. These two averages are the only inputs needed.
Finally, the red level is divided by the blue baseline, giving 1.069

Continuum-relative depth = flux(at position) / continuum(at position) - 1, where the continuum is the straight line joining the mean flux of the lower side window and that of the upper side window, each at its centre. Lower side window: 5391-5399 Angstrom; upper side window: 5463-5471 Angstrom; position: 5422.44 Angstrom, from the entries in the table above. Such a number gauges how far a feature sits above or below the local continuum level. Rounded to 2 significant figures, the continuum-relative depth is 0.10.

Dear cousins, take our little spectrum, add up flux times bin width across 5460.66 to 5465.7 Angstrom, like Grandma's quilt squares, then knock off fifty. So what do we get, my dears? 437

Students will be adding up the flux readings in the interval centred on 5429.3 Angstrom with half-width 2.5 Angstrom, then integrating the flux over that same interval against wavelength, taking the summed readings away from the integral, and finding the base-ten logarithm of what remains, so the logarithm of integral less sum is 1.98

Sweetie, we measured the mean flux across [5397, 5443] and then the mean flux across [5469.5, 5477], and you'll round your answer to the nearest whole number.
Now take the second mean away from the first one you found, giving -2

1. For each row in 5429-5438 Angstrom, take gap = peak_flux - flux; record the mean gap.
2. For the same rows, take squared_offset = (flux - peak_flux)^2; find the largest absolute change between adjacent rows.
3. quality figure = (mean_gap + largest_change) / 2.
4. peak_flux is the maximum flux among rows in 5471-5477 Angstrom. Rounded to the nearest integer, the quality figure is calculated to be 324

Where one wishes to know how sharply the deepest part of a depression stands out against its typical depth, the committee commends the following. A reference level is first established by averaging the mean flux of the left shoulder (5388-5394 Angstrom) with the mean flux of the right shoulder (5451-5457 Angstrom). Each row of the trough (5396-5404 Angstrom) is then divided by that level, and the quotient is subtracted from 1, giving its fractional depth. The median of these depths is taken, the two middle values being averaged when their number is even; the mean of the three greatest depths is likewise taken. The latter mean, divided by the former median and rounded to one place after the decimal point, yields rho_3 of 2.0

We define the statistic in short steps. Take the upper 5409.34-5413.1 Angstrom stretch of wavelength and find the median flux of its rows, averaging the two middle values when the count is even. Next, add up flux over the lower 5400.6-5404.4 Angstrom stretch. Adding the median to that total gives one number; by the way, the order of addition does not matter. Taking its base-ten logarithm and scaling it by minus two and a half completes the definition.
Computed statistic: -6.46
